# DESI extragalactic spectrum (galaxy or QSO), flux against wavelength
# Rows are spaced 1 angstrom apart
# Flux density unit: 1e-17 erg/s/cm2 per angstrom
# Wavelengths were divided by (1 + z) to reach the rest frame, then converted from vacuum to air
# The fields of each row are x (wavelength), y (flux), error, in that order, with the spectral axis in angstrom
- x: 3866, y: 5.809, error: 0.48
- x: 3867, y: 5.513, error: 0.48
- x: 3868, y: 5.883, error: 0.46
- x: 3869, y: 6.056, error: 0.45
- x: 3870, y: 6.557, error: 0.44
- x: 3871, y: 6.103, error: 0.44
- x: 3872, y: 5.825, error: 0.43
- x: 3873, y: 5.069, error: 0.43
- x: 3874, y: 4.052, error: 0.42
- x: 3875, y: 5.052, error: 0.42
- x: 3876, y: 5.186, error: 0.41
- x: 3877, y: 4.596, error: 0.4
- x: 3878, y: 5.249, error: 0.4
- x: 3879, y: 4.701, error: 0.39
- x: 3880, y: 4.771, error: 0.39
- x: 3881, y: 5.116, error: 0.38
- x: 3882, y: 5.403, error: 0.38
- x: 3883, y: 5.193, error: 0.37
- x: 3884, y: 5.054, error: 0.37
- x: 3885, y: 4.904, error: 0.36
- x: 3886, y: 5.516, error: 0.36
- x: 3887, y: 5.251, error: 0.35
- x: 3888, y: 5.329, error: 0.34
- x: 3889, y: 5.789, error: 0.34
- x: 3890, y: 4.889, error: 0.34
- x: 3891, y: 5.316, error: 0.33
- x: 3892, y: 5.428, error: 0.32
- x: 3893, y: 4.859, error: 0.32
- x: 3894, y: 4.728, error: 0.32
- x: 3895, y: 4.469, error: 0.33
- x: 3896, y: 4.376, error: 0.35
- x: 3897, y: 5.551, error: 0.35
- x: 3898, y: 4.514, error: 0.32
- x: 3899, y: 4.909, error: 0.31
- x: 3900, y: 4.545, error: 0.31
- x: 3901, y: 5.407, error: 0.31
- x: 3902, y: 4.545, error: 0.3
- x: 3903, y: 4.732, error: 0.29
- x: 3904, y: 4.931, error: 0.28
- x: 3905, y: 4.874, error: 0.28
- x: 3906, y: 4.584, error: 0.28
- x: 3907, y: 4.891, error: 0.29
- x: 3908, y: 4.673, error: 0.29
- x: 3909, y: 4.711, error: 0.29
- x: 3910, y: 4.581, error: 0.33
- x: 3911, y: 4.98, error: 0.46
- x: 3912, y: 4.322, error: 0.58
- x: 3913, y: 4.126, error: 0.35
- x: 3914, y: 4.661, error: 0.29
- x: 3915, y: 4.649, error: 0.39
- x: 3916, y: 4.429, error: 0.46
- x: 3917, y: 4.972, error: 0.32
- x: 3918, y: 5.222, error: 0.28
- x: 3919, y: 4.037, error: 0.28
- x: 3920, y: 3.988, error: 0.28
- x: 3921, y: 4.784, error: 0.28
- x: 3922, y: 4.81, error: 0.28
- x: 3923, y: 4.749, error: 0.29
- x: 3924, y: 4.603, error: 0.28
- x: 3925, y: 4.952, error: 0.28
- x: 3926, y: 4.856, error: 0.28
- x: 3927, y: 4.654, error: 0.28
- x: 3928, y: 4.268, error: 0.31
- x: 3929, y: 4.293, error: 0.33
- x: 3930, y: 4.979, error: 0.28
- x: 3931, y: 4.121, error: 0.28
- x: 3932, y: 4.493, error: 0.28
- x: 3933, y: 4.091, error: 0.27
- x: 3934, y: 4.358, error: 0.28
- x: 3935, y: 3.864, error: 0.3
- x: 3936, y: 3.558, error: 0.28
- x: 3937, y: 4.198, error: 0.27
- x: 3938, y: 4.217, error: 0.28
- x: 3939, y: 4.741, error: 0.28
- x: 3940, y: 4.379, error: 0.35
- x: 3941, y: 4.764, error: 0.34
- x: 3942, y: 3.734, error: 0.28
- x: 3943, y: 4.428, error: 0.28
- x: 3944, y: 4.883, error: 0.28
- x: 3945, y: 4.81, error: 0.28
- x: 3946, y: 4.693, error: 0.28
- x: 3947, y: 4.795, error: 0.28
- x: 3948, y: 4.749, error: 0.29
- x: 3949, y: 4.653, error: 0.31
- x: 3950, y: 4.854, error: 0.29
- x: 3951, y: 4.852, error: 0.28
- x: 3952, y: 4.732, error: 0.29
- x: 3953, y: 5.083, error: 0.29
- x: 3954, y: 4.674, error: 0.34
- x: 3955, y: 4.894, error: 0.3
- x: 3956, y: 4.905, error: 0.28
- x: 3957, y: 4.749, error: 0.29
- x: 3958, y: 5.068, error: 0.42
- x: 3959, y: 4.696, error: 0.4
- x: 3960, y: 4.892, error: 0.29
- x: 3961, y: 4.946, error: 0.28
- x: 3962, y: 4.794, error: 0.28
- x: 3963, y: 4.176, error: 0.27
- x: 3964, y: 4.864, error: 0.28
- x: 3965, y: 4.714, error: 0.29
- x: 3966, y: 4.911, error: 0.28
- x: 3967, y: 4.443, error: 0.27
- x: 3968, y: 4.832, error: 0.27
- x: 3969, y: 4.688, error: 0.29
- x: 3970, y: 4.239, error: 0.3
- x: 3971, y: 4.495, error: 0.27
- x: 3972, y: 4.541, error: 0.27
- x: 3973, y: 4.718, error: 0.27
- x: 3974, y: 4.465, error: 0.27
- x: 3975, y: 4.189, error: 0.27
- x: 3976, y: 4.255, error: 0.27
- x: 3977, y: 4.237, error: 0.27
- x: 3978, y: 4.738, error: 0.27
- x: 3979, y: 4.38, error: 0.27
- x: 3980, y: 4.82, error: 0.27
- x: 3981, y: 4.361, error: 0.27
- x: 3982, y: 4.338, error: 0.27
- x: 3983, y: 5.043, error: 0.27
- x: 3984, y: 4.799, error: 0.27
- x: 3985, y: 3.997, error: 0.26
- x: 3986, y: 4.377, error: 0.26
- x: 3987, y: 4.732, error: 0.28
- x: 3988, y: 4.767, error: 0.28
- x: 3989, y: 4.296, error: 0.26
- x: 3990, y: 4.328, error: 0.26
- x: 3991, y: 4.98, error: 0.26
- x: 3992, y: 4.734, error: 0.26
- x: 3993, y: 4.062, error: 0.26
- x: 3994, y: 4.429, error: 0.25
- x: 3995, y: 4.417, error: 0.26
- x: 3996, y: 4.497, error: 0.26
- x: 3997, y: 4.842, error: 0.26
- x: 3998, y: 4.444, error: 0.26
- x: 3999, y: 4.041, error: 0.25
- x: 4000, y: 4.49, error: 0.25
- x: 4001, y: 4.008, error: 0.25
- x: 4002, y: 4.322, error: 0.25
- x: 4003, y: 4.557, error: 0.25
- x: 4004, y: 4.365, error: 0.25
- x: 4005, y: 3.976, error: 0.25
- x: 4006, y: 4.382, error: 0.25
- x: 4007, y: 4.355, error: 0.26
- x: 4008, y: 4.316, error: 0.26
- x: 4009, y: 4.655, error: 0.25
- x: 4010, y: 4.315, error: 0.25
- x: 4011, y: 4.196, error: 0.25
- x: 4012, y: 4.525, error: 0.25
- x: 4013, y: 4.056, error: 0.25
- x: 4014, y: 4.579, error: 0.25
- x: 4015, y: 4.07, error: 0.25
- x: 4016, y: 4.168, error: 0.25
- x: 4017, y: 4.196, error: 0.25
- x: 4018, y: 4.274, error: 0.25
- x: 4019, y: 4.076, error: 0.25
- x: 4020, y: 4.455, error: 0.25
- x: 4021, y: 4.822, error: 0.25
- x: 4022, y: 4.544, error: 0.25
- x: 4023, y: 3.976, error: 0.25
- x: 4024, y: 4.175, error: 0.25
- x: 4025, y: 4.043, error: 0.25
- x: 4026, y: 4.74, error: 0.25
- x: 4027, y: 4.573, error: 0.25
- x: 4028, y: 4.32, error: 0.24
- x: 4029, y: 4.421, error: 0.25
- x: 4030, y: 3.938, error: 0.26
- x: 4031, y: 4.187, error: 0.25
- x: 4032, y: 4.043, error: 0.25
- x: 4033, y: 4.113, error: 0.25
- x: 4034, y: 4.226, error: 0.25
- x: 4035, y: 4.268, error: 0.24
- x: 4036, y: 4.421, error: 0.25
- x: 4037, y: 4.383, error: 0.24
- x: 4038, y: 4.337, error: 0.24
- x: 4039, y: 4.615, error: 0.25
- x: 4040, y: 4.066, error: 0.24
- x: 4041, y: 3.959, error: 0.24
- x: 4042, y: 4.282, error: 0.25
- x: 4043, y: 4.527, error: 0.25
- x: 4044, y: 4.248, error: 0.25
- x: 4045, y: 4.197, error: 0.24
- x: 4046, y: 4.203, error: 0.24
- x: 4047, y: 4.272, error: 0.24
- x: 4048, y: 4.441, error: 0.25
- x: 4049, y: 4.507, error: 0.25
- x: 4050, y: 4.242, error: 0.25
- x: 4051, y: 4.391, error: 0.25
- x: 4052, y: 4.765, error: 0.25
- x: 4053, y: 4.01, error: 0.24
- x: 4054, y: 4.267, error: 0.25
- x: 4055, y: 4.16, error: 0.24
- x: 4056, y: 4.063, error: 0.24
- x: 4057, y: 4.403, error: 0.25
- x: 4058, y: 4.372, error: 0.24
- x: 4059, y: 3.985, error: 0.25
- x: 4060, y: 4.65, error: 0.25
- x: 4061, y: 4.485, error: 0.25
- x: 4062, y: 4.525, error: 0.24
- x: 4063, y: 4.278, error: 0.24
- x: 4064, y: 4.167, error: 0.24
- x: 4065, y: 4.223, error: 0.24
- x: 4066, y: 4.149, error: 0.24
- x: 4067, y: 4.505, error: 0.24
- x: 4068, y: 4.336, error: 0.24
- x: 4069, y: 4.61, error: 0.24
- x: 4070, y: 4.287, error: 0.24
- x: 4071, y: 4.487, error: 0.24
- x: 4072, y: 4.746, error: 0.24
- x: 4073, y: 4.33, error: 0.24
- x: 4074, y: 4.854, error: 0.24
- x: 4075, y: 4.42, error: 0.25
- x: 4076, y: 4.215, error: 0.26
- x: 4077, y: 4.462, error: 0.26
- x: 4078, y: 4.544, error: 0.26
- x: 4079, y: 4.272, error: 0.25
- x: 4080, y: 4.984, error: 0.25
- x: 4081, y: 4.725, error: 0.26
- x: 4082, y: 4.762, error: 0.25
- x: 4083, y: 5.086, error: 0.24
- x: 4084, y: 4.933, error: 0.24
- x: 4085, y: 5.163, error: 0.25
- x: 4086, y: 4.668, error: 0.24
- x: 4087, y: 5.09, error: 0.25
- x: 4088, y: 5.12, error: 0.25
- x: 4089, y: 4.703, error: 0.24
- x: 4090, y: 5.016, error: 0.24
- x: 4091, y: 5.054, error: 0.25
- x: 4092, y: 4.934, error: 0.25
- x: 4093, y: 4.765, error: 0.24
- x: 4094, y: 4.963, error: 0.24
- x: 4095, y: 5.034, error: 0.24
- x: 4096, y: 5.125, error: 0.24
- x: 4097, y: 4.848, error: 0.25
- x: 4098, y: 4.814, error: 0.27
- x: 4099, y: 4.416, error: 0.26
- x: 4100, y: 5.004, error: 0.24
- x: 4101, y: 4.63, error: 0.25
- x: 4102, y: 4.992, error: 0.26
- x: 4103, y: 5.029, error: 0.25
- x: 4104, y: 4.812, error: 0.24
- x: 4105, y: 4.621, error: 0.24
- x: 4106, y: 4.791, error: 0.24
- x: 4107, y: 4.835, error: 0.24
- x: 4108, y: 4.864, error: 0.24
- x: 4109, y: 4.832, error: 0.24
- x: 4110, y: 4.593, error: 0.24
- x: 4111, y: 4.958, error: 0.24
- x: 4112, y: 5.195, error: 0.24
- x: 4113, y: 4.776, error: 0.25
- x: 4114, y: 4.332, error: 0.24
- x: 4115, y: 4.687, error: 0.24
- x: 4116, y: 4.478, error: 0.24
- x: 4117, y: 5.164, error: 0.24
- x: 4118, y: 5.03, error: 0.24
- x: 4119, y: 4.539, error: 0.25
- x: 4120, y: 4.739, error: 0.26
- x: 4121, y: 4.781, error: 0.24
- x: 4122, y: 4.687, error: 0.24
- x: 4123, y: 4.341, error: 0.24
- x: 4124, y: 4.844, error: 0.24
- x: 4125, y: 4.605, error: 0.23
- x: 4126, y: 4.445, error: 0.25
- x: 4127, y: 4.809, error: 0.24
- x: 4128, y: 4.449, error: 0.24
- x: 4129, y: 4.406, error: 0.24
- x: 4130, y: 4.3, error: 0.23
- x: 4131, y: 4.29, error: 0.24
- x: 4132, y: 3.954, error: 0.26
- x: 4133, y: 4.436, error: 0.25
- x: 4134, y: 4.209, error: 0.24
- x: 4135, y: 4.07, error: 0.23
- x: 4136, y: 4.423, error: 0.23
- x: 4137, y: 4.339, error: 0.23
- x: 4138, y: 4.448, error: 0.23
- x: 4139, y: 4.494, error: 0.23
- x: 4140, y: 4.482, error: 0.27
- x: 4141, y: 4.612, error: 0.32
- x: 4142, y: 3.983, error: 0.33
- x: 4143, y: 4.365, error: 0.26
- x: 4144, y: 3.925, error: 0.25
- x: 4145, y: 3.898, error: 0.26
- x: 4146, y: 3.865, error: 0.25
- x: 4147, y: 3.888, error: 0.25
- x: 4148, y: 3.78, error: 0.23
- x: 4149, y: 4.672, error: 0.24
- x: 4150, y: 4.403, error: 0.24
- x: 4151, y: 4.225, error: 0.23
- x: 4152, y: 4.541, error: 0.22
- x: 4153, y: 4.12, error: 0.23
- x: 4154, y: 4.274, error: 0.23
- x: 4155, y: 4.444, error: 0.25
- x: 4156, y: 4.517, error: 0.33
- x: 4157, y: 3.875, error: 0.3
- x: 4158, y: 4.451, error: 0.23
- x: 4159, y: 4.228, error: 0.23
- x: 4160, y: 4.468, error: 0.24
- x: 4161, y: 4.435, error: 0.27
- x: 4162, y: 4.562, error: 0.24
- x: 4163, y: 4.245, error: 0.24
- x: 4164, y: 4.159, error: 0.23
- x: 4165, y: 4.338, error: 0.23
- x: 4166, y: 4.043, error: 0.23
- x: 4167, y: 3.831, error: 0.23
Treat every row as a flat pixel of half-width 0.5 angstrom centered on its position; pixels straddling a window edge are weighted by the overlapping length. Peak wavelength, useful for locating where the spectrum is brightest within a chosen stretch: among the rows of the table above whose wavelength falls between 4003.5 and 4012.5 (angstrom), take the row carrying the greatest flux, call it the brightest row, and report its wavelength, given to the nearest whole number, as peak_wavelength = 4009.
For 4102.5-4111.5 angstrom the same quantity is 4103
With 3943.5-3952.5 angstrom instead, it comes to 3944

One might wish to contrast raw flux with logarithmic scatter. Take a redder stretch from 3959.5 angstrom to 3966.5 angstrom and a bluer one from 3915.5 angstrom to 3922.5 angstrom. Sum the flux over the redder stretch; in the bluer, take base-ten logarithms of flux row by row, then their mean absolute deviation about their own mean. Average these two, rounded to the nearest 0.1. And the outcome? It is 16.7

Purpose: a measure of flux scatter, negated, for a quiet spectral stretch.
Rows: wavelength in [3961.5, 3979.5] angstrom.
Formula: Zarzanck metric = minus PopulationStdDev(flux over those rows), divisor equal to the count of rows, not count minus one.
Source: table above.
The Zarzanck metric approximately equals -0.24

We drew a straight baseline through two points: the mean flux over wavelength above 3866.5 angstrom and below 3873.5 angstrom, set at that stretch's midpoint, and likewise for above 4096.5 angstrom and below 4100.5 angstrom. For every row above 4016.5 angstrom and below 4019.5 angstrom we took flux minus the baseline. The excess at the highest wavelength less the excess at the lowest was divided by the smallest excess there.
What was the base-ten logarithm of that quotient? -1.0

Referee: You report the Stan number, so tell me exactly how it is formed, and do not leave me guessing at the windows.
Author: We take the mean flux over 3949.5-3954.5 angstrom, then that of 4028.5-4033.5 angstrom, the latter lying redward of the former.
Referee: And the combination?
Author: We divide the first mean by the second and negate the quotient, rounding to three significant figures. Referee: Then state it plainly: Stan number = -1.17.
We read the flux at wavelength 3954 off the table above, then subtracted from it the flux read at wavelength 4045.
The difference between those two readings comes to 0.48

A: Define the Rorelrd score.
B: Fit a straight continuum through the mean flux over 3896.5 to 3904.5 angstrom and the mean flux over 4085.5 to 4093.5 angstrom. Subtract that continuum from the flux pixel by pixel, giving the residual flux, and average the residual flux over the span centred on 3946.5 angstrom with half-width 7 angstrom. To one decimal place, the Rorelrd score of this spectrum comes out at -0.2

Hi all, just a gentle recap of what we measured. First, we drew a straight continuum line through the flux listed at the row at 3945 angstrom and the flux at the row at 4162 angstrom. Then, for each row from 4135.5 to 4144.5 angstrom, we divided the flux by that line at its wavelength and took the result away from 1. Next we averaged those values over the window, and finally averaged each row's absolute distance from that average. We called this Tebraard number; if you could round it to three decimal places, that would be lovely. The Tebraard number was 0.037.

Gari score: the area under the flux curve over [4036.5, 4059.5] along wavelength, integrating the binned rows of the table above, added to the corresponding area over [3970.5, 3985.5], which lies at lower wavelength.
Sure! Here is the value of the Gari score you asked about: 166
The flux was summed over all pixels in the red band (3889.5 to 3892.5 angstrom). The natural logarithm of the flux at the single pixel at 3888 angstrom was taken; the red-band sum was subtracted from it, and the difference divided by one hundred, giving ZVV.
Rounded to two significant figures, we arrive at -0.14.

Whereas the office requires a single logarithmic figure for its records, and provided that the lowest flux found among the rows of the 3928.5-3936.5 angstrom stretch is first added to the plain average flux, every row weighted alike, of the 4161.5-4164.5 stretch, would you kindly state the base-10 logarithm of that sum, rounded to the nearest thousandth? 0.897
